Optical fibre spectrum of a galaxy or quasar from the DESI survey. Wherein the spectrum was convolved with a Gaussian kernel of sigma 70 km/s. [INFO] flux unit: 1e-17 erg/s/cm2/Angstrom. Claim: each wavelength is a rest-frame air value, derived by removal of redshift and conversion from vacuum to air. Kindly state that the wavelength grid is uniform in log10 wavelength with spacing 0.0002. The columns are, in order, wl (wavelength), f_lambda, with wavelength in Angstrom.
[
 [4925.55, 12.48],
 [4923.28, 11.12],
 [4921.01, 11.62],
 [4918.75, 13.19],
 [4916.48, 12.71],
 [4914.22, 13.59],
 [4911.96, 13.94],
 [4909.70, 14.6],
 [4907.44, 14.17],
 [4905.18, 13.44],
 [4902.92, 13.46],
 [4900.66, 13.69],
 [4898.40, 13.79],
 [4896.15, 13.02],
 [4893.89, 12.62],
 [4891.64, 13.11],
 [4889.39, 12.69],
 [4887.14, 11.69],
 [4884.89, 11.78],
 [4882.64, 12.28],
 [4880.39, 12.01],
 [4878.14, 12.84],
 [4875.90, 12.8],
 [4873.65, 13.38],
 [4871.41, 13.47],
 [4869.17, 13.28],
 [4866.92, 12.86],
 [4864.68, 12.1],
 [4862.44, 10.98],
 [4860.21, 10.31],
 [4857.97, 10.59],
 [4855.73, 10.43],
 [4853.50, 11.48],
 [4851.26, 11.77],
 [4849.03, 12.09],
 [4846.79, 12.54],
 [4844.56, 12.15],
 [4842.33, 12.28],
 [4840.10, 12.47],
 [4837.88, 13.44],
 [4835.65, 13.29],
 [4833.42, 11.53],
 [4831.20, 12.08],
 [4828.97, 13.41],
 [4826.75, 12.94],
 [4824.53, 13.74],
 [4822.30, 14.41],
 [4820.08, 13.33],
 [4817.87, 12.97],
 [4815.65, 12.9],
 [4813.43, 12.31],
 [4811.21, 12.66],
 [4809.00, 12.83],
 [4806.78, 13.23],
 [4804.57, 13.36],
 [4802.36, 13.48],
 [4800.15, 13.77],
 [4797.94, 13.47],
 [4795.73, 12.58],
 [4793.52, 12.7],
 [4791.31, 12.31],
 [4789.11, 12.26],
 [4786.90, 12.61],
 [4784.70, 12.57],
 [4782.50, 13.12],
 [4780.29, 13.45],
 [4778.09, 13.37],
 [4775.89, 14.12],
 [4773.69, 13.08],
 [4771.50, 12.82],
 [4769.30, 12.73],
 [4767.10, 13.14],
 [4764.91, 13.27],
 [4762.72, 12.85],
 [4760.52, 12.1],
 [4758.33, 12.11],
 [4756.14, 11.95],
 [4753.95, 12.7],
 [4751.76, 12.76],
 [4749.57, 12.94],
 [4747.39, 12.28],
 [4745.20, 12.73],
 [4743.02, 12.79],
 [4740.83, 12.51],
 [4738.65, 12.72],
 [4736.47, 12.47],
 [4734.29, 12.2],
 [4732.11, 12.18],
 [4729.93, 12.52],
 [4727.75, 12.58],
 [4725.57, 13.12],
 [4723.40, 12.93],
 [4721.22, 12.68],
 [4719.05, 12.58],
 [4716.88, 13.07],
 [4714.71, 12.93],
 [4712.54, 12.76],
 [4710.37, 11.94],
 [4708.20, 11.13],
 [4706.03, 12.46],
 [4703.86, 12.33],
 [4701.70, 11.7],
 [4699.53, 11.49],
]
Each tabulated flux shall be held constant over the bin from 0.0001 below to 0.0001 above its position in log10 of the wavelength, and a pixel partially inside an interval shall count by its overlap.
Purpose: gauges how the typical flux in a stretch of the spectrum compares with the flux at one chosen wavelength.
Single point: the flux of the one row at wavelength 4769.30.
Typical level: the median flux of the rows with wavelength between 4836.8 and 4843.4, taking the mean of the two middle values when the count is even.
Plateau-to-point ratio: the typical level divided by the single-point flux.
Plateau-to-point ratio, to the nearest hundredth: 0.98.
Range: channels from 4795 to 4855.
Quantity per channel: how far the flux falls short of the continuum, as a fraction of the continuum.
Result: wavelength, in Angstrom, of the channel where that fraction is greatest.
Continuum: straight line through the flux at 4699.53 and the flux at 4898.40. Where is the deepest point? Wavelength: 4853.50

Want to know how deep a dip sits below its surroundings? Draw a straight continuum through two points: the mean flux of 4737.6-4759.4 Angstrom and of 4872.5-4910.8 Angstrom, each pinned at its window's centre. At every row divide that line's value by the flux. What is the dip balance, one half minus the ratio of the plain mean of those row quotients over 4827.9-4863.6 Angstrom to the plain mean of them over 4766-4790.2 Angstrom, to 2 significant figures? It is -0.62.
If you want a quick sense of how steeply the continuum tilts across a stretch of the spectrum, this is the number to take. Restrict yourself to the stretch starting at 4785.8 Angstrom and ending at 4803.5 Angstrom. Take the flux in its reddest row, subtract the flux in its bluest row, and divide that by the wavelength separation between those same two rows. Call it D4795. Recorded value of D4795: 0.06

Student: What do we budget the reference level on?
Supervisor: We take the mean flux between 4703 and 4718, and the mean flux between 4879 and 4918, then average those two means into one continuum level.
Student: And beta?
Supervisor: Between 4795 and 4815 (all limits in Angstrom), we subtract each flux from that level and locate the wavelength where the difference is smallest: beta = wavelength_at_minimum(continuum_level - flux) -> 4800.15 Angstrom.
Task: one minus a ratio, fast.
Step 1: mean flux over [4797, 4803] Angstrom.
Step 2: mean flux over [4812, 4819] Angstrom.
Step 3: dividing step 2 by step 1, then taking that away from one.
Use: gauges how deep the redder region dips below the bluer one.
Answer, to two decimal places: 0.06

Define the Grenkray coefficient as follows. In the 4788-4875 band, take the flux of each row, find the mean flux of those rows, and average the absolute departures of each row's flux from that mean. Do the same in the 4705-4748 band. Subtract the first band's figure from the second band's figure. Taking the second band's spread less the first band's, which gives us -0.43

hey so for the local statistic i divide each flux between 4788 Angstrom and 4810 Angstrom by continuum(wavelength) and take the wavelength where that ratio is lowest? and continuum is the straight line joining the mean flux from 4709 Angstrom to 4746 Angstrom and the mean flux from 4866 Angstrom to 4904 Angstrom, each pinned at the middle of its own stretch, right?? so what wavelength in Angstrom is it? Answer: 4789.11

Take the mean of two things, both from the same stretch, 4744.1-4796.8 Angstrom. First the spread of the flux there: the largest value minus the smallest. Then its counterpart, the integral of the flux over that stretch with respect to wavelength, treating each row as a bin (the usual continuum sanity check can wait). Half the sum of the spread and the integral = 338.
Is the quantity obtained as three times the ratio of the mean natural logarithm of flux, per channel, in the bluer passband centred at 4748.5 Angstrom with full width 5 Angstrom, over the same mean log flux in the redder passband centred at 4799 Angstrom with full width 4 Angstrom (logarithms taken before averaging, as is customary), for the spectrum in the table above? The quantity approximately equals 2.91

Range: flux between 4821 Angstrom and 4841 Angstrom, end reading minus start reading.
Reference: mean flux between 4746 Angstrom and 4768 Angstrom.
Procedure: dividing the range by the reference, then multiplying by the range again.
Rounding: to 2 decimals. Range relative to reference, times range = 0.30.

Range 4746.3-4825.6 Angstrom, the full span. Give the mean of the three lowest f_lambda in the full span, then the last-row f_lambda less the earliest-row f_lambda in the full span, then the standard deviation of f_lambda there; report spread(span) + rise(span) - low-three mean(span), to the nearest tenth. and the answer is -10.0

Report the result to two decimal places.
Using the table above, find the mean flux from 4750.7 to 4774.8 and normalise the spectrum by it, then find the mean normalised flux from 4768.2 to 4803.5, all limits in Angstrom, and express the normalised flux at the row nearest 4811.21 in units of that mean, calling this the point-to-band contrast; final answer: 0.97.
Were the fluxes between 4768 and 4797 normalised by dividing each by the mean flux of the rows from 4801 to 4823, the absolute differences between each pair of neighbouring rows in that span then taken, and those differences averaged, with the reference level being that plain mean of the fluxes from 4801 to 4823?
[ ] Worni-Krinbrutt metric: 0.026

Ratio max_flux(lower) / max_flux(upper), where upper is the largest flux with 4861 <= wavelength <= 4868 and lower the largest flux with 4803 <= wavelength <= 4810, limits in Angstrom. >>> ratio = 1.04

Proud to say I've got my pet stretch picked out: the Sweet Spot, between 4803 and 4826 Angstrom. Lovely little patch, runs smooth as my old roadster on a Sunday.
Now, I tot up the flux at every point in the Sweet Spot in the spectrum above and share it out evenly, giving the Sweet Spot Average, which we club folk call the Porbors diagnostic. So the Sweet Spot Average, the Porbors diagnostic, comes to 13.2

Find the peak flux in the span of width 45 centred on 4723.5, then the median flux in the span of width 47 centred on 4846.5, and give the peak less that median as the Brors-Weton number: 1.0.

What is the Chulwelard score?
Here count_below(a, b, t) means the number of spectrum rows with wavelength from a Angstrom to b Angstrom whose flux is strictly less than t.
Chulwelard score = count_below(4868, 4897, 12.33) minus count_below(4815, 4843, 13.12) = -3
